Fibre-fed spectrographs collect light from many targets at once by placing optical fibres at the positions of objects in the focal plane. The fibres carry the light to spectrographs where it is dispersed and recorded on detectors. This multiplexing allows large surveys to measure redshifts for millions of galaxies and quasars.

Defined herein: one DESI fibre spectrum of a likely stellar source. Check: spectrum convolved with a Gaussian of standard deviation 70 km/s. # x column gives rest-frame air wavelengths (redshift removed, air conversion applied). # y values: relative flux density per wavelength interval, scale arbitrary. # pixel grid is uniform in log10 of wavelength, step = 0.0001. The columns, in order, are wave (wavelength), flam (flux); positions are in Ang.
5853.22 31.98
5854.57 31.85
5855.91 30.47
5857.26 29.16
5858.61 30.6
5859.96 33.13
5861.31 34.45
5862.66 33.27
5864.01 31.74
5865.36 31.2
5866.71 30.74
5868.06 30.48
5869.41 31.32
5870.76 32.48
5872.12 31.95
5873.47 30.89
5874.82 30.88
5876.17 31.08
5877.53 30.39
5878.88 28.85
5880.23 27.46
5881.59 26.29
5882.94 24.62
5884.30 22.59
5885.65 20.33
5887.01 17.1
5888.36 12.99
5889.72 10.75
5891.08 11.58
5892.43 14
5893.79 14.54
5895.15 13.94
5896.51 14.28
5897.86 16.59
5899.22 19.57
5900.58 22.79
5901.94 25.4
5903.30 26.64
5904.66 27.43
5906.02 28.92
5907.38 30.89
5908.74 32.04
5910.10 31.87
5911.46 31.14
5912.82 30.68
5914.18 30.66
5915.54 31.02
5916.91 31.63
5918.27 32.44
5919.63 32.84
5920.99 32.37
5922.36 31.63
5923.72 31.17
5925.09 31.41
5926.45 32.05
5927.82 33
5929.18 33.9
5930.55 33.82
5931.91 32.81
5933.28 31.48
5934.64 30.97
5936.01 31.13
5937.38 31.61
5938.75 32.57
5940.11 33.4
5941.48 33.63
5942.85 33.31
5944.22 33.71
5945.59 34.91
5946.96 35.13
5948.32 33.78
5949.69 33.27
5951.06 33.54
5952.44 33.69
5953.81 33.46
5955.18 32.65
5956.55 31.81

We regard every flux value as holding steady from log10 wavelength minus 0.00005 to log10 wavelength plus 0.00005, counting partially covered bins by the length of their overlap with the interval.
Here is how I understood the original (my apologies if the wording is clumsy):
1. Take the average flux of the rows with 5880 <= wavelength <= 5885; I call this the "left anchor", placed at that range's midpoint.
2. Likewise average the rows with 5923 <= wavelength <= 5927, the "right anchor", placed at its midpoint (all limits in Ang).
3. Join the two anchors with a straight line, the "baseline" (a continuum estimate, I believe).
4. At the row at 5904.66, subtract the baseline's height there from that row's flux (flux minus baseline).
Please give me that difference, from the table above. -1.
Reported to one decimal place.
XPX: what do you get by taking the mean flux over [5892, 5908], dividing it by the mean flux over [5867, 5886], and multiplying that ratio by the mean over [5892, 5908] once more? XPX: 15.8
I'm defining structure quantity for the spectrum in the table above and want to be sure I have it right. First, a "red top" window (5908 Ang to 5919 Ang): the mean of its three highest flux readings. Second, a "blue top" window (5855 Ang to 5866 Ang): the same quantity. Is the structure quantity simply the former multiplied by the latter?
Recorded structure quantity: 1080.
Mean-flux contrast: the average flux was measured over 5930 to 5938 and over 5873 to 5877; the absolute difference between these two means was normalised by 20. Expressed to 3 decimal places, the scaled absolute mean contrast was 0.051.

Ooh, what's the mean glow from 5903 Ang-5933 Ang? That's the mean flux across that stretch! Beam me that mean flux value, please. 31.4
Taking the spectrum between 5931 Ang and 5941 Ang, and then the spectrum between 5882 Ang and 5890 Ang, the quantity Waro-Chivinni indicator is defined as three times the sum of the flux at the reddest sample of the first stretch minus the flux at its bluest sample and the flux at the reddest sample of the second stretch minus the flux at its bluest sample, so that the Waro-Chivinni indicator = -40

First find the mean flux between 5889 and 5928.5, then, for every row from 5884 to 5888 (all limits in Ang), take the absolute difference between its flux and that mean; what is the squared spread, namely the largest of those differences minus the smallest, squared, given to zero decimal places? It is 30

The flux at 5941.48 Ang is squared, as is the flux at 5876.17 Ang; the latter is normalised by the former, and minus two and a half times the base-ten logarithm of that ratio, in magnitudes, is 0.17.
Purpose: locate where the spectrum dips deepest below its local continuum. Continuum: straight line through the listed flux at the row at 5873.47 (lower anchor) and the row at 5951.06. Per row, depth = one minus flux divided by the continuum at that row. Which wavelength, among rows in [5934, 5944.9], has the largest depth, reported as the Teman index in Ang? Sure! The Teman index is 5934.64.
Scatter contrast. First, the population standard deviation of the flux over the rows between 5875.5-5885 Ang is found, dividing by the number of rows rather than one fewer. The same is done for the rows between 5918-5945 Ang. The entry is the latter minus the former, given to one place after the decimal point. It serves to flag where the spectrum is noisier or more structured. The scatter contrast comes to -1.9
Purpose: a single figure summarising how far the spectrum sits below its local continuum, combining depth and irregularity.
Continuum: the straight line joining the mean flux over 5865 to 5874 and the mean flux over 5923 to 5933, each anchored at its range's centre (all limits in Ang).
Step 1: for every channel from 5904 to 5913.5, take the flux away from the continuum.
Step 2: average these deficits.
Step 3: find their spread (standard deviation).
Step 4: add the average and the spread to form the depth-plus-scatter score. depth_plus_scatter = 3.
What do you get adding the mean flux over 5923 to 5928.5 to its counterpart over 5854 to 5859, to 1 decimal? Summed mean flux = 62.4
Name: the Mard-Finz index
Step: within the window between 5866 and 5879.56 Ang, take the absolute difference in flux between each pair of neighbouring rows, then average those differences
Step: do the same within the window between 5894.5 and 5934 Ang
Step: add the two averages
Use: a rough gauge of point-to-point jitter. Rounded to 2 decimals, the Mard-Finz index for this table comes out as 1.72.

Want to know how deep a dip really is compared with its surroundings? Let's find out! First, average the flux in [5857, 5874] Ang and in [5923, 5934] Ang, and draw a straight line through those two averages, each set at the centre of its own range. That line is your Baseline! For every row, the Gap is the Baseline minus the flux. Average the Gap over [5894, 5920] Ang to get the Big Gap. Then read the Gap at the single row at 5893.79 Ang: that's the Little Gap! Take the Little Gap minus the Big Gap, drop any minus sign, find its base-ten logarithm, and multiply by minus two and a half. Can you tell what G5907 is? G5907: -2.7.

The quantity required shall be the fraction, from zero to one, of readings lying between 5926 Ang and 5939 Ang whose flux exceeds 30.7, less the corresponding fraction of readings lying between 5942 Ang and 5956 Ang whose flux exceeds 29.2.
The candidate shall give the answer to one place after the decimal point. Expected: 0.0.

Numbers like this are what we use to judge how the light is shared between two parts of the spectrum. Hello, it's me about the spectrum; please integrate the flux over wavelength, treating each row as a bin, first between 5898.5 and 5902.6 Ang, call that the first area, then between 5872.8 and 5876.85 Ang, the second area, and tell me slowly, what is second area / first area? 1.36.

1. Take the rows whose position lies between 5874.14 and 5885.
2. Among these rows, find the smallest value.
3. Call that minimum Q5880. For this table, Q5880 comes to 22.59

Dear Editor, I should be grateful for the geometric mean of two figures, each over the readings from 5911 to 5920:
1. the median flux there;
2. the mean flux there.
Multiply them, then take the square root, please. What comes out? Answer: 31.3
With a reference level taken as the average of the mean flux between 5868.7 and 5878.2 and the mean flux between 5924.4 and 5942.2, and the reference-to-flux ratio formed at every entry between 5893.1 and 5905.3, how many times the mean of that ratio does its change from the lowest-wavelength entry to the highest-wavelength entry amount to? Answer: -0.6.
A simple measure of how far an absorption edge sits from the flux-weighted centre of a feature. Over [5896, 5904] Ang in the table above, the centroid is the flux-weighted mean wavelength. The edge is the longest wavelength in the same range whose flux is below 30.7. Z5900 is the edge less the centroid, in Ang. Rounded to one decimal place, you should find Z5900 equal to 2.9 Ang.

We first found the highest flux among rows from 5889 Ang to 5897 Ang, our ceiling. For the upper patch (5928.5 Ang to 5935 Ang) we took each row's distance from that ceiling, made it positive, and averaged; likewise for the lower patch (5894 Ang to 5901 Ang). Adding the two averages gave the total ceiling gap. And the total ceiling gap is 21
